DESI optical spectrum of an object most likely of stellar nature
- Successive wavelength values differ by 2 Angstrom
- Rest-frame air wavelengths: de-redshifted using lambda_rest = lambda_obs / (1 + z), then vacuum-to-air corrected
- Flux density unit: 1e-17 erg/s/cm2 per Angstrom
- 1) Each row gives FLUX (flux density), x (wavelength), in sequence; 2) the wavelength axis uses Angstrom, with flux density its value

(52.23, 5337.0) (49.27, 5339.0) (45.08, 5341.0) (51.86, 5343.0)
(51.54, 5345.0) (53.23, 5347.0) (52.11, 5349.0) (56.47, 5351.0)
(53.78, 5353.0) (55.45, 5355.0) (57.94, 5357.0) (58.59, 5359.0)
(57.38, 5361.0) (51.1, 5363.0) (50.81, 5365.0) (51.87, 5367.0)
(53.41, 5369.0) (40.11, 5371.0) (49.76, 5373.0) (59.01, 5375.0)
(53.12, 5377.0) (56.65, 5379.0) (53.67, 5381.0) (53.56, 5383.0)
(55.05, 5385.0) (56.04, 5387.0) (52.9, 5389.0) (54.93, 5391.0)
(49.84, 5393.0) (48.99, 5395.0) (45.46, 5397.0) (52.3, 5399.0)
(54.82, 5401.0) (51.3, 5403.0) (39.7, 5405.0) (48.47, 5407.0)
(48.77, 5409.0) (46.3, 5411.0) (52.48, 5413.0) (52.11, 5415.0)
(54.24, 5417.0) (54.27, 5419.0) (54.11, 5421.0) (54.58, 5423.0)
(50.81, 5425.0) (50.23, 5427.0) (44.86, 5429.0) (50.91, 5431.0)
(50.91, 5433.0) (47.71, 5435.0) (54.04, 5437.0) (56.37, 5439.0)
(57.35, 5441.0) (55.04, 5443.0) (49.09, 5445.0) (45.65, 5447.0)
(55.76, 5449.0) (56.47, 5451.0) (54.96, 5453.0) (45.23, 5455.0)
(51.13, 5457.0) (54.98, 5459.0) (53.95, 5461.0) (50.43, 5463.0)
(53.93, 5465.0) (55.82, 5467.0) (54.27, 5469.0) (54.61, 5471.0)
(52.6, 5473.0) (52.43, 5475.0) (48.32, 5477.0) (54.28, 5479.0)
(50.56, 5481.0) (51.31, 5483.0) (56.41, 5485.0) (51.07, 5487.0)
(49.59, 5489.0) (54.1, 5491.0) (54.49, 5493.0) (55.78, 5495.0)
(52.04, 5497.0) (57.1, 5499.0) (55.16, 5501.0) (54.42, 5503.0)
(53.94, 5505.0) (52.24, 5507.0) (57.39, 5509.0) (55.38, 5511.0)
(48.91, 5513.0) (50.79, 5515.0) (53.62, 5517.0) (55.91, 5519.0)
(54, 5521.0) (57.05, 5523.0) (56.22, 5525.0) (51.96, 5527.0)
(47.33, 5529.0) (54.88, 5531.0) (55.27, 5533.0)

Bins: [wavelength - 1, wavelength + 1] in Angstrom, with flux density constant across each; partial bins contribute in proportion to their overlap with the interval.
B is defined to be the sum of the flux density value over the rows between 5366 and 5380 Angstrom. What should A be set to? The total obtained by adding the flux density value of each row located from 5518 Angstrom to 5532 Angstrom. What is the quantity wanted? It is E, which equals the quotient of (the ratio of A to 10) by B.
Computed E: 0.104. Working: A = 377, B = 364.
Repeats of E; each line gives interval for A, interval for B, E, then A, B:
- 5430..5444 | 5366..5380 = 0.102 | 372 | 364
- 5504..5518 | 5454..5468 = 0.102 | 372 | 365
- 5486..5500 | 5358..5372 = 0.103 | 374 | 363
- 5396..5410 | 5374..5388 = 0.088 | 341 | 387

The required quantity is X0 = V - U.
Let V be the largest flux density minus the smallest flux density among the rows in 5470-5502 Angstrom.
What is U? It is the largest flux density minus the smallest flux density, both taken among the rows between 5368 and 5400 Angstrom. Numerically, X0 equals -10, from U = 19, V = 9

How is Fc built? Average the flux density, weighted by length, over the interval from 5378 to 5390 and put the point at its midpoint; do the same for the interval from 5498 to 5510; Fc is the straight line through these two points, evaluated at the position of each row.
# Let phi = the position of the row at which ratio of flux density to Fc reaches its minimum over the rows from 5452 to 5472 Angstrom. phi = 5455.0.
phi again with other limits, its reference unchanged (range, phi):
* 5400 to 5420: 5405.0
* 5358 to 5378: 5371.0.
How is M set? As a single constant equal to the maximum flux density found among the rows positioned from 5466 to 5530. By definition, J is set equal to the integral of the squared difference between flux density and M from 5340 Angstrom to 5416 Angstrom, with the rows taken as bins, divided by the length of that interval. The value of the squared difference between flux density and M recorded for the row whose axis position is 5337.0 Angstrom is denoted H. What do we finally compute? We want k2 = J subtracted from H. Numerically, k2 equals -22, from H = 27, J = 48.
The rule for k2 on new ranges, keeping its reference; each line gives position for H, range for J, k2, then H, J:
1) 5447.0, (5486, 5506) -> 120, 138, 18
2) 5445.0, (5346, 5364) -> 57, 69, 12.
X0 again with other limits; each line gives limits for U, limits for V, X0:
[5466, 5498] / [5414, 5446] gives 4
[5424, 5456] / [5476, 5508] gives -4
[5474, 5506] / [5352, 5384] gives 10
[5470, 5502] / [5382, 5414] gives 8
